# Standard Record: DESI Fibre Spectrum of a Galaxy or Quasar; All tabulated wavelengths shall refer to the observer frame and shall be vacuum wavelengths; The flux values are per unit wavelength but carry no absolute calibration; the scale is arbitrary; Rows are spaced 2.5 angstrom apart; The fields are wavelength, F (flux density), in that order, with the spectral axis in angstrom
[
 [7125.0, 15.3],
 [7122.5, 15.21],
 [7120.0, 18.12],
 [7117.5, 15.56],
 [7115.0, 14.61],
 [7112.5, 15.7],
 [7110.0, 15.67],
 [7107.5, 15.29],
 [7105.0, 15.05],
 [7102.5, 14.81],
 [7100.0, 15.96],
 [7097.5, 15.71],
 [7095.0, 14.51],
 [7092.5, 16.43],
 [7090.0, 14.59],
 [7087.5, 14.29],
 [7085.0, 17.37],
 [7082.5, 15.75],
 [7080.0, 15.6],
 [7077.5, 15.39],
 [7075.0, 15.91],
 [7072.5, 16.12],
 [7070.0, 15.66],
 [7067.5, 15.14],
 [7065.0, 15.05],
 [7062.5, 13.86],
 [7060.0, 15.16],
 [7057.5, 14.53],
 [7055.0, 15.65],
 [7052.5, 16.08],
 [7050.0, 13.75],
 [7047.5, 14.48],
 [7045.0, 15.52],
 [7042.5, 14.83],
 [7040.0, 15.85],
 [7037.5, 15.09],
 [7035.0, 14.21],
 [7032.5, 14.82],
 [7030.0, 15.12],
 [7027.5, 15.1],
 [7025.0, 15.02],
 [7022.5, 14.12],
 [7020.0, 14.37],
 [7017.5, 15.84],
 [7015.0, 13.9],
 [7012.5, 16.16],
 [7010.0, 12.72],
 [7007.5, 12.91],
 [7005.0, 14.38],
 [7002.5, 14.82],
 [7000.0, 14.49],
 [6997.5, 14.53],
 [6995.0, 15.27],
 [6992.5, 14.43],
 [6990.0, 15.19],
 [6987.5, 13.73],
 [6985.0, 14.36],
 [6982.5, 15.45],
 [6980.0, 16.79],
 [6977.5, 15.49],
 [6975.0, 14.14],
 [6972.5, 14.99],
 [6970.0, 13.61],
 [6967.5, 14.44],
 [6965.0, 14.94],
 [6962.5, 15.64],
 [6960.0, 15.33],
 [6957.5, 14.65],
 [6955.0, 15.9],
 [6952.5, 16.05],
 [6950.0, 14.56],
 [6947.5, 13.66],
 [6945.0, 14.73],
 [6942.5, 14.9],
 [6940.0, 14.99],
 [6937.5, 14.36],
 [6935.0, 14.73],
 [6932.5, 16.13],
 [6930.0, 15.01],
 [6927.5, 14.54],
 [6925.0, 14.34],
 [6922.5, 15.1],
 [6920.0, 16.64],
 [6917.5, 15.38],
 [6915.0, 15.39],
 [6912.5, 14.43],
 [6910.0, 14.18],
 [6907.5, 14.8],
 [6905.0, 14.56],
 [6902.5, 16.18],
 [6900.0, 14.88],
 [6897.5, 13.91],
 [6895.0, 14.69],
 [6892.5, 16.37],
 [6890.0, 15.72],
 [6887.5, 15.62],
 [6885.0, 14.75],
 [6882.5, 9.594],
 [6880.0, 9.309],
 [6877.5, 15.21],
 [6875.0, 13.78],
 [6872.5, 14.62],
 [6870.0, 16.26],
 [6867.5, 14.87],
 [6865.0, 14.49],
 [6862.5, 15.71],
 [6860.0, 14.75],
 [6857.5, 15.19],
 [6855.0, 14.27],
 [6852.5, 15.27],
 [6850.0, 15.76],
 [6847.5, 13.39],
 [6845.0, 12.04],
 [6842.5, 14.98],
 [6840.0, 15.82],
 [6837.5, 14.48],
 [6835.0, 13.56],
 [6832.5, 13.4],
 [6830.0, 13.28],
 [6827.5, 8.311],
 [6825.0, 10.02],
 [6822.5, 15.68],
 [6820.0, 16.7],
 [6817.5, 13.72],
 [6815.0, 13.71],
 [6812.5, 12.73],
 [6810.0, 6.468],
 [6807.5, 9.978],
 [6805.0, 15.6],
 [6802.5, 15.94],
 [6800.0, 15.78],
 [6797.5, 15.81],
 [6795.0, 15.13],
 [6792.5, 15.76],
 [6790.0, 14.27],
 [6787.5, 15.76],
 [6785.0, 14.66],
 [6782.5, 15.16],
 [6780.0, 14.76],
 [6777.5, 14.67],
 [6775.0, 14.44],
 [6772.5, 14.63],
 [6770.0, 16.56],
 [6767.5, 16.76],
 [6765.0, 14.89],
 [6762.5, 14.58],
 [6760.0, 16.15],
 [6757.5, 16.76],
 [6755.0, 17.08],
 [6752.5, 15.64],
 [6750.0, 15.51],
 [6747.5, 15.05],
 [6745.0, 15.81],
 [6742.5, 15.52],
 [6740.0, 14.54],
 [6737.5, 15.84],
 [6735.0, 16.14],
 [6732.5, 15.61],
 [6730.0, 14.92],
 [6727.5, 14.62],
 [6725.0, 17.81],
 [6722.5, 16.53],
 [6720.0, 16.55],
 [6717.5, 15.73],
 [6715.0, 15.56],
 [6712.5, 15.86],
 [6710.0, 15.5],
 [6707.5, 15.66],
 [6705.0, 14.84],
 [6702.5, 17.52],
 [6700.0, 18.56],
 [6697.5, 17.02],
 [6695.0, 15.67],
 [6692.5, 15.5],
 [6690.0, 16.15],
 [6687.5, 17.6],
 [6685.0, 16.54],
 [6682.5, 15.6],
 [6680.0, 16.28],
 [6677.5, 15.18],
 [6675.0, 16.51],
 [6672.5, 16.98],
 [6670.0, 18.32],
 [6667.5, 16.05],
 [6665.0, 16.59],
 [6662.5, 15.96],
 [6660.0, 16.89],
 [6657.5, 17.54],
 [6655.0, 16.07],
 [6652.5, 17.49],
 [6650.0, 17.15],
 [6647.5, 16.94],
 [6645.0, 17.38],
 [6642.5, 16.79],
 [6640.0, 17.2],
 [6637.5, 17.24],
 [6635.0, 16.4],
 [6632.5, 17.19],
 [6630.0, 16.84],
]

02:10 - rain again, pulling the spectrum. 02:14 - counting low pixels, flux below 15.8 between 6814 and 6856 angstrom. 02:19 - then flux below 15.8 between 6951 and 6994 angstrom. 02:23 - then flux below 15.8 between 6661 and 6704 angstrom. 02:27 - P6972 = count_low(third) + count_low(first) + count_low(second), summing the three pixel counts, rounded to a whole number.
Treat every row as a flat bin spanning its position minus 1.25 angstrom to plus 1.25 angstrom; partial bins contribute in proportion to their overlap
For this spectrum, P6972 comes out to 33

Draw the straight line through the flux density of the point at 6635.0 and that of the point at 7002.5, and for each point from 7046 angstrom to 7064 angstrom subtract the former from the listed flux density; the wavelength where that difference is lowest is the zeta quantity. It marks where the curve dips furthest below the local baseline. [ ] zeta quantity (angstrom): 7050.0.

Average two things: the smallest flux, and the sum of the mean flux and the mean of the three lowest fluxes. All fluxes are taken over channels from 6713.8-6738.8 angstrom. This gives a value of 22.8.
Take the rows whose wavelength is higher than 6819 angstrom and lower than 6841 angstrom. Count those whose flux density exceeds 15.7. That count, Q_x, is 2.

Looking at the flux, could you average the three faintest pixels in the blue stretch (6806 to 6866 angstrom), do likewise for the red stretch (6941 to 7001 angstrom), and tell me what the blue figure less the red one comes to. -5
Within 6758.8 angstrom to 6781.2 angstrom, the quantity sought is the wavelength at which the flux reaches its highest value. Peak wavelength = 6767.5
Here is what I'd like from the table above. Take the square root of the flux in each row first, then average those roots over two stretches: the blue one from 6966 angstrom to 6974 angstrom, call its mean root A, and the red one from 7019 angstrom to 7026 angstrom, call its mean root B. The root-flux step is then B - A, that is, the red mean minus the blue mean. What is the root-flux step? 0.02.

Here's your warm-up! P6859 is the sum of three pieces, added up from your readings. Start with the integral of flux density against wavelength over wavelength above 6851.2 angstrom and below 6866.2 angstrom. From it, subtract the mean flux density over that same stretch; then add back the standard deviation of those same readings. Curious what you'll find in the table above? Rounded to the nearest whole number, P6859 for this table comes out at 210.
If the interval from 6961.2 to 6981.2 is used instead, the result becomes 286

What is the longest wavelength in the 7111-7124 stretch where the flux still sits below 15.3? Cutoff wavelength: 7122.5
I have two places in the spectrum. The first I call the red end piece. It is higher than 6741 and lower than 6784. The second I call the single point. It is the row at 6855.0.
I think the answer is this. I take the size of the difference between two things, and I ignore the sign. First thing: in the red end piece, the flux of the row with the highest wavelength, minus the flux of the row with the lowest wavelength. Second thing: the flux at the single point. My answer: 15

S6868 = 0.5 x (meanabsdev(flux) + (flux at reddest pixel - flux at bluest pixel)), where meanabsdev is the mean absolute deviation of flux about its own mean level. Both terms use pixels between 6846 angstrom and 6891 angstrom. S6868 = 1.8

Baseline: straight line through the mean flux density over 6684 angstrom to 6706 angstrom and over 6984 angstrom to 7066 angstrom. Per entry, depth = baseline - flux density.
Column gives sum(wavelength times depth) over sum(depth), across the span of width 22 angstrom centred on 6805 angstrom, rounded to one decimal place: 6809.3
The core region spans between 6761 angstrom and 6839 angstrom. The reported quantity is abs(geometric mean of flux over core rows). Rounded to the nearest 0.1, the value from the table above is 13.8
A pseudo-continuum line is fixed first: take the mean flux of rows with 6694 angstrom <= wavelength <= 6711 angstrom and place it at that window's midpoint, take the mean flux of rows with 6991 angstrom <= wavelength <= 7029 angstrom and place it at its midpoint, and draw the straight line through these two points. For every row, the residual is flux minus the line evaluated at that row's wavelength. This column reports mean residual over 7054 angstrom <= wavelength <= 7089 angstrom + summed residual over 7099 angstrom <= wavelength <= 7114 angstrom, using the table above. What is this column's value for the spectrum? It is 10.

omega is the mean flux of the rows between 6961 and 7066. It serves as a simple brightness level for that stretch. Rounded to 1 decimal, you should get 14.8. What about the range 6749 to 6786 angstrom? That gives 15.5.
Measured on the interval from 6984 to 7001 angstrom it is 14.6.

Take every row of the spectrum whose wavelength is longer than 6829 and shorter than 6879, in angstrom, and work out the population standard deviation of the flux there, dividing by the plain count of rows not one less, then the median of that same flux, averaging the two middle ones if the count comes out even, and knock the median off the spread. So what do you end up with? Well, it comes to -13.65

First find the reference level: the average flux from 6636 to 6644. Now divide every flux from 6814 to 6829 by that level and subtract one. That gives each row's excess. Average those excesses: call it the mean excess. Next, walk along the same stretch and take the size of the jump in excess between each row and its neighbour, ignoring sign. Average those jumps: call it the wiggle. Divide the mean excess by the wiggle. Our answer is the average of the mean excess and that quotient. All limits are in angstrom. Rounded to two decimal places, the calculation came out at -1.01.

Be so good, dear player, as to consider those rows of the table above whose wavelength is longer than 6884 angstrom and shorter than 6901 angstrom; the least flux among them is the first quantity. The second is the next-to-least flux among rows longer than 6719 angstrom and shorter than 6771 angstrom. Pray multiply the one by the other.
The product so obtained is 203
